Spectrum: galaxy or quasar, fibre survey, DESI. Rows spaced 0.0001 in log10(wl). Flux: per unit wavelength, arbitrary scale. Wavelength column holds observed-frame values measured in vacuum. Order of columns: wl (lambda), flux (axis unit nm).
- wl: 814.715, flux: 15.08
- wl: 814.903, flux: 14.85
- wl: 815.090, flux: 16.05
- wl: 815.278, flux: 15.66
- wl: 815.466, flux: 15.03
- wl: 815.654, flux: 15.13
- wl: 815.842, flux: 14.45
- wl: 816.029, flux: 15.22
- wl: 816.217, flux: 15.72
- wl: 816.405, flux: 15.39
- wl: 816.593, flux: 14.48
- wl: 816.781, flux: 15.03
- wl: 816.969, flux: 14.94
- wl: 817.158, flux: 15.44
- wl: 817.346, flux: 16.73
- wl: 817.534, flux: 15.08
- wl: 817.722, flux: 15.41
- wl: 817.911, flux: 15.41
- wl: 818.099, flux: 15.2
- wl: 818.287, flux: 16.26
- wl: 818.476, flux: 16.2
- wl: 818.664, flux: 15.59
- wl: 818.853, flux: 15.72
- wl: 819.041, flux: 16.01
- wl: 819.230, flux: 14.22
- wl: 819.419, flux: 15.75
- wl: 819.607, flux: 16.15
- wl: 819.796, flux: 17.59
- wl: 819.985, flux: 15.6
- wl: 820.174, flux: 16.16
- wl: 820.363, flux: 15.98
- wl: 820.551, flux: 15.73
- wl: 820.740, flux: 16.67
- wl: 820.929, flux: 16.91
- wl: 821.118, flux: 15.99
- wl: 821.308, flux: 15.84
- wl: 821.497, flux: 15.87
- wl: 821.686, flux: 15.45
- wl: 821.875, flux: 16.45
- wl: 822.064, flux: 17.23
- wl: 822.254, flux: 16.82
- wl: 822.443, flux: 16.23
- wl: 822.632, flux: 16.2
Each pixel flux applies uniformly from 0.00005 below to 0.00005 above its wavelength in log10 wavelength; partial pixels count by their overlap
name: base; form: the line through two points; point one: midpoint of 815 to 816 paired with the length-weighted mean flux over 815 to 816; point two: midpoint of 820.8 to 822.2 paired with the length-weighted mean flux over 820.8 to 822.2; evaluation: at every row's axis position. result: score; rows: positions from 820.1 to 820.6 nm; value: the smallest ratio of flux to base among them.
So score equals 0.98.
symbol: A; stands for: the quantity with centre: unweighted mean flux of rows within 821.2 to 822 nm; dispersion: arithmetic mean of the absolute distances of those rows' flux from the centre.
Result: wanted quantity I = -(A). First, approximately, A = 0.27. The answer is -0.27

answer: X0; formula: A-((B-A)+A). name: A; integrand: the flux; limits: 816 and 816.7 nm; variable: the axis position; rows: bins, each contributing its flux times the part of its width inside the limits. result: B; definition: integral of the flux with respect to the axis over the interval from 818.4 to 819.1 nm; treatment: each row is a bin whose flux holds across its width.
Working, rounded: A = 11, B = 11.1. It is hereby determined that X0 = 0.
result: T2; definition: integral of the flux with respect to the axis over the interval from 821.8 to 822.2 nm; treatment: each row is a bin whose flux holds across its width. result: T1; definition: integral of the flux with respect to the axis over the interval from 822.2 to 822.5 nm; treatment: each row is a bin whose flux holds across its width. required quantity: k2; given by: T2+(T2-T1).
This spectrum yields 8.5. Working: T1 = 5.0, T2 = 6.7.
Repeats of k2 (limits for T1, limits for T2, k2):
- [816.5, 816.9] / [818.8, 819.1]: 3.6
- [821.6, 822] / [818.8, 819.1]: 3.1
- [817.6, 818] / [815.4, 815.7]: 2.9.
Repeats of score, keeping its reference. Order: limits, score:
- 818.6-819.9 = 0.90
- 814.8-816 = 0.94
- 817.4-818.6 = 0.97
